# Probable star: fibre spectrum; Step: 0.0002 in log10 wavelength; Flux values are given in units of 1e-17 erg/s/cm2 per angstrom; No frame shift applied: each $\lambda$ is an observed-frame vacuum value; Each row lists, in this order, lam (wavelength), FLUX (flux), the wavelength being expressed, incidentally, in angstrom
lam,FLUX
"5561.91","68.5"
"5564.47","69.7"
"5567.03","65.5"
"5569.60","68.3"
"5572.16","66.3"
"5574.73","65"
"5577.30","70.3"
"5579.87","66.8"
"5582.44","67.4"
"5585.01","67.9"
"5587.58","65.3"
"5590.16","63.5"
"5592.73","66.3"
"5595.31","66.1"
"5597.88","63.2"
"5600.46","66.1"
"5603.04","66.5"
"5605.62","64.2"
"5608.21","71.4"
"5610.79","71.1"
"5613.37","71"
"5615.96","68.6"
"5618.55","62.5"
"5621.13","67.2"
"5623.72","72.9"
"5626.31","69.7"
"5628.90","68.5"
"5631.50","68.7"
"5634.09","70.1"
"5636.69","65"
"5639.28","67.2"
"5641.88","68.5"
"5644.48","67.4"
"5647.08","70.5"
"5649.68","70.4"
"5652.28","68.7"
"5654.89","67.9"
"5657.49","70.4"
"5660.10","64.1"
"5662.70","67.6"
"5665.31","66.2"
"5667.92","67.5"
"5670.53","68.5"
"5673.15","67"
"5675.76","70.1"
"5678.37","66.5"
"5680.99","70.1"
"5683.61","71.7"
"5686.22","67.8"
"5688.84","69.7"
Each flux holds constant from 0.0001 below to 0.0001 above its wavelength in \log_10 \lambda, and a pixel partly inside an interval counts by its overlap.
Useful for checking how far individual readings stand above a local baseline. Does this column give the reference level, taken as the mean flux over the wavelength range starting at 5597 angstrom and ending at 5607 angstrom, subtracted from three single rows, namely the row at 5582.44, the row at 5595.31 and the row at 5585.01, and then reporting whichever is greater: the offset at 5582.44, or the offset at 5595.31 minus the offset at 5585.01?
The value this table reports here 2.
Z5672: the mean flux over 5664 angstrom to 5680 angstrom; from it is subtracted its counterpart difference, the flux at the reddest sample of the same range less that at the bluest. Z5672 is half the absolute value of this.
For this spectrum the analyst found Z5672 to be 33.7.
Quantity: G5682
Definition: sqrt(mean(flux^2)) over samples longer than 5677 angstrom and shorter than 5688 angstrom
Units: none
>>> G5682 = 69.1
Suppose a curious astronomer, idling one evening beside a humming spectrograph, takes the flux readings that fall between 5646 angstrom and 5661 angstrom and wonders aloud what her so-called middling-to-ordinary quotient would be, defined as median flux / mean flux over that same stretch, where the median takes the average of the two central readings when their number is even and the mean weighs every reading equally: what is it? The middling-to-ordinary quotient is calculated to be 1.01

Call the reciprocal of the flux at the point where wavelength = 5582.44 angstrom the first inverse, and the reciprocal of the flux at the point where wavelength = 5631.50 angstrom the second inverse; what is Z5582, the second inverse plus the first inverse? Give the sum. 0.0294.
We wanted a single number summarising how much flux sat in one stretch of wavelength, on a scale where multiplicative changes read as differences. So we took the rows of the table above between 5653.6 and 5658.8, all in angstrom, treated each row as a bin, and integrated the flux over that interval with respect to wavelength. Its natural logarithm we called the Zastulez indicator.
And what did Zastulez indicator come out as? 5.89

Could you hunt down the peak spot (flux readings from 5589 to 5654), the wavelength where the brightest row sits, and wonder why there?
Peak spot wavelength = 5623.72 angstrom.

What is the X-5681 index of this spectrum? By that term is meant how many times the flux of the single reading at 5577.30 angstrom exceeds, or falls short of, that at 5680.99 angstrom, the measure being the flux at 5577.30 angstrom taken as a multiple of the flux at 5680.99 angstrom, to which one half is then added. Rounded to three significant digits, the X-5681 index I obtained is 1.50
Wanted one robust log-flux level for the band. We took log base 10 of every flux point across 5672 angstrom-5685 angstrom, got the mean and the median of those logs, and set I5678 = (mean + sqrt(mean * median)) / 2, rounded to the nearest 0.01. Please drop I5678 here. 1.84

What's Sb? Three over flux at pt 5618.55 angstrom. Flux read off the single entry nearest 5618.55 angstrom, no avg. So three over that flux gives 0.0480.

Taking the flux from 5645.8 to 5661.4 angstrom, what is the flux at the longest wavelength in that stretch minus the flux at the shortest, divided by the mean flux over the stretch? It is -0.09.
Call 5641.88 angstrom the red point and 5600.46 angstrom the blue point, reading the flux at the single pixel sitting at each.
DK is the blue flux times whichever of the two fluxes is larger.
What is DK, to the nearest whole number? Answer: 4528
